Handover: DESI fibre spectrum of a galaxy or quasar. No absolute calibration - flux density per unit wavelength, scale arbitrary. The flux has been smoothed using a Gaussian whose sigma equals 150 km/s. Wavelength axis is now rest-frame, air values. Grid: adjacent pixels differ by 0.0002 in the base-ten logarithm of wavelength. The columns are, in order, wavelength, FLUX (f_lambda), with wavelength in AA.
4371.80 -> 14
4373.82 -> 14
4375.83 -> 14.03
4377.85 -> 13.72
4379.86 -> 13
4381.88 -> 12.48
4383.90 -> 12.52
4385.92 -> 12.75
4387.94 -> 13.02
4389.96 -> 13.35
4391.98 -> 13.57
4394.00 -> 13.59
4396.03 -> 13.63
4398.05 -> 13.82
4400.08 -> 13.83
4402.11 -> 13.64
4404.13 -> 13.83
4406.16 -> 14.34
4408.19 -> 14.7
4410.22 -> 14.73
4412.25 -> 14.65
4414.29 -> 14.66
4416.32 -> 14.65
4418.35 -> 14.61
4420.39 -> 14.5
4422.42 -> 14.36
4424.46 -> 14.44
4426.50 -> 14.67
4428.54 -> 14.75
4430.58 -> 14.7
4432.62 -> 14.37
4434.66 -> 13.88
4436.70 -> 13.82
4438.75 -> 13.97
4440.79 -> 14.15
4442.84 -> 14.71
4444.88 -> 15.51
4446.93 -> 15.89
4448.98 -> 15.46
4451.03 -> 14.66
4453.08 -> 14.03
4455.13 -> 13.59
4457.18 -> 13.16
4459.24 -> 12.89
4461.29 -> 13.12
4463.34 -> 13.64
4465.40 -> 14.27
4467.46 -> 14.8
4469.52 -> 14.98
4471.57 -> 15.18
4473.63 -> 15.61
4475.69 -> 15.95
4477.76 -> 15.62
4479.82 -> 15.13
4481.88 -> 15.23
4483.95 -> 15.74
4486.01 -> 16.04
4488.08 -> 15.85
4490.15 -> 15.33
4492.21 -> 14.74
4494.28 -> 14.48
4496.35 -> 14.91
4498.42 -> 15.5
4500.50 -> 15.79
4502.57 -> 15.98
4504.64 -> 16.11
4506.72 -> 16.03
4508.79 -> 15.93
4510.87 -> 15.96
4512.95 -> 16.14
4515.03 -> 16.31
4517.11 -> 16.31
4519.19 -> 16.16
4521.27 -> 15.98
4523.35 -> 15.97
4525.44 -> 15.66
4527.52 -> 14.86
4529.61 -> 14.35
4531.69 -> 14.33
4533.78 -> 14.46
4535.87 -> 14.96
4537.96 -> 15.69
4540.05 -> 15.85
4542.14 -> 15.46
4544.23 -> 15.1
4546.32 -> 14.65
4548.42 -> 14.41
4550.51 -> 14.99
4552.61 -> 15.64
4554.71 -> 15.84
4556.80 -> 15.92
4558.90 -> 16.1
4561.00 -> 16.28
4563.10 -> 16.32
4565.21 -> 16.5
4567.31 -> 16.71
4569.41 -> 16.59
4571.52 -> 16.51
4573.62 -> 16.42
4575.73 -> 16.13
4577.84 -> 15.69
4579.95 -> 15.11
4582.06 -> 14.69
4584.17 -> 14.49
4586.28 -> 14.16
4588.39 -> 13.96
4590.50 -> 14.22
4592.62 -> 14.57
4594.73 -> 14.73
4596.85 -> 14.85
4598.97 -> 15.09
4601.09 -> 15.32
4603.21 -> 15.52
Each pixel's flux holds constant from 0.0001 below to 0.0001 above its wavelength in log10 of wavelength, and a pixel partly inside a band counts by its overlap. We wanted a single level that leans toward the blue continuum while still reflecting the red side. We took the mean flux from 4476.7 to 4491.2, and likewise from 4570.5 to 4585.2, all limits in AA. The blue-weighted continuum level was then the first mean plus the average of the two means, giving 31.1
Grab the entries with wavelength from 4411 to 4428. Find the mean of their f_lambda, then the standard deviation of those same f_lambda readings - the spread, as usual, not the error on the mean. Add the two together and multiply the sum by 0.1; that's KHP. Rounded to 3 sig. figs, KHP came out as 1.47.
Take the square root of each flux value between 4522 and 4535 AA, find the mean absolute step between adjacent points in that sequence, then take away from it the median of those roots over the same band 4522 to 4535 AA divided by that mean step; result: -84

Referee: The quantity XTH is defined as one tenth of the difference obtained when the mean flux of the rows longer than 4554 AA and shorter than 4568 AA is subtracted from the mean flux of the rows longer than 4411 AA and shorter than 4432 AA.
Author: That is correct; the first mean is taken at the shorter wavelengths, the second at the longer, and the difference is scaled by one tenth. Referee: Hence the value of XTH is -0.16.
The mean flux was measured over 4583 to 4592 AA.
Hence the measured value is 14.2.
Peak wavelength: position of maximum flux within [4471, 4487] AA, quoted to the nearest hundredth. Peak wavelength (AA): 4486.01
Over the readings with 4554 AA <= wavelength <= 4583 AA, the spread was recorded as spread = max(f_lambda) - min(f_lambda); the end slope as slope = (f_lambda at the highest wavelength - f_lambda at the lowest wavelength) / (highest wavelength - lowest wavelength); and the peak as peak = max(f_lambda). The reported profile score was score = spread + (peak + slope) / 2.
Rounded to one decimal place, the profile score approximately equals 10.4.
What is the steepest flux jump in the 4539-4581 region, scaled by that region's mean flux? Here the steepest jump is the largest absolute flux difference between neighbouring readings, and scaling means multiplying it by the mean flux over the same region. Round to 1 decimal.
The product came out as 10.3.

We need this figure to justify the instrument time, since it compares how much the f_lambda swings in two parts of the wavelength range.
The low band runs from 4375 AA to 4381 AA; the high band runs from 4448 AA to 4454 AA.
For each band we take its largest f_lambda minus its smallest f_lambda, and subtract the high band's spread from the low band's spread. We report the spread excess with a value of -0.40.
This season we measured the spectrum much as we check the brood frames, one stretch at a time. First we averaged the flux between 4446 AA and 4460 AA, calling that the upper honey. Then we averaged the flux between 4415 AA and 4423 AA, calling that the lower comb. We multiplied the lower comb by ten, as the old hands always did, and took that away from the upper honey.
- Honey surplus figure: -131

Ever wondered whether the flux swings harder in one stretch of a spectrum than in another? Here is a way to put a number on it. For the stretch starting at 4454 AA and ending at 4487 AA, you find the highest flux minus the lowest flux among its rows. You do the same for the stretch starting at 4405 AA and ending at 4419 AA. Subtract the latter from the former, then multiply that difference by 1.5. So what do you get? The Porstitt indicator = 4.1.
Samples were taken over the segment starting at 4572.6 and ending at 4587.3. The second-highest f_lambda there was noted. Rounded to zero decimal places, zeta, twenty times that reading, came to 323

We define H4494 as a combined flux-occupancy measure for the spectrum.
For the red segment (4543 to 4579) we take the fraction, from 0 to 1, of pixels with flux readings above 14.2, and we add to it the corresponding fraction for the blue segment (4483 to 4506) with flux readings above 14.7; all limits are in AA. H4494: 1.91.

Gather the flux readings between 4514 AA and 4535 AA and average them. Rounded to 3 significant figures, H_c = 15.4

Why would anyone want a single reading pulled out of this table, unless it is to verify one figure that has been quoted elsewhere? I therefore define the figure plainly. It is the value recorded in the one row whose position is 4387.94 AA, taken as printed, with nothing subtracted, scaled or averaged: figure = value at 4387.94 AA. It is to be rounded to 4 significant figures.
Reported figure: 13.02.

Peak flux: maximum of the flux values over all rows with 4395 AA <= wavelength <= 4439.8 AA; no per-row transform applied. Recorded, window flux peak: 14.75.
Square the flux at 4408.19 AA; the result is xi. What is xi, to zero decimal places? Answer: 216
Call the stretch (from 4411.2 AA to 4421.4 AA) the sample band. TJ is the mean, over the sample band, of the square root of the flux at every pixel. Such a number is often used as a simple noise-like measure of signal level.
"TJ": 3.82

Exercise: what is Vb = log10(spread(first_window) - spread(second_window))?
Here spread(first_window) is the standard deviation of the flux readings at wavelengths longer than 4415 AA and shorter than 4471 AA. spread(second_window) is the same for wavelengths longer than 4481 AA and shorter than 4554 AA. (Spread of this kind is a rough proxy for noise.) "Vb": -1.1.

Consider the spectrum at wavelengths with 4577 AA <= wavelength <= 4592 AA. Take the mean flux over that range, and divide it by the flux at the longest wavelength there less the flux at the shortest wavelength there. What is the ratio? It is -10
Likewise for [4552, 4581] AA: -30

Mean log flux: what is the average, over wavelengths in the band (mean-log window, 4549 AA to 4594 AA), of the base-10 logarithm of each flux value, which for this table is 1.19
